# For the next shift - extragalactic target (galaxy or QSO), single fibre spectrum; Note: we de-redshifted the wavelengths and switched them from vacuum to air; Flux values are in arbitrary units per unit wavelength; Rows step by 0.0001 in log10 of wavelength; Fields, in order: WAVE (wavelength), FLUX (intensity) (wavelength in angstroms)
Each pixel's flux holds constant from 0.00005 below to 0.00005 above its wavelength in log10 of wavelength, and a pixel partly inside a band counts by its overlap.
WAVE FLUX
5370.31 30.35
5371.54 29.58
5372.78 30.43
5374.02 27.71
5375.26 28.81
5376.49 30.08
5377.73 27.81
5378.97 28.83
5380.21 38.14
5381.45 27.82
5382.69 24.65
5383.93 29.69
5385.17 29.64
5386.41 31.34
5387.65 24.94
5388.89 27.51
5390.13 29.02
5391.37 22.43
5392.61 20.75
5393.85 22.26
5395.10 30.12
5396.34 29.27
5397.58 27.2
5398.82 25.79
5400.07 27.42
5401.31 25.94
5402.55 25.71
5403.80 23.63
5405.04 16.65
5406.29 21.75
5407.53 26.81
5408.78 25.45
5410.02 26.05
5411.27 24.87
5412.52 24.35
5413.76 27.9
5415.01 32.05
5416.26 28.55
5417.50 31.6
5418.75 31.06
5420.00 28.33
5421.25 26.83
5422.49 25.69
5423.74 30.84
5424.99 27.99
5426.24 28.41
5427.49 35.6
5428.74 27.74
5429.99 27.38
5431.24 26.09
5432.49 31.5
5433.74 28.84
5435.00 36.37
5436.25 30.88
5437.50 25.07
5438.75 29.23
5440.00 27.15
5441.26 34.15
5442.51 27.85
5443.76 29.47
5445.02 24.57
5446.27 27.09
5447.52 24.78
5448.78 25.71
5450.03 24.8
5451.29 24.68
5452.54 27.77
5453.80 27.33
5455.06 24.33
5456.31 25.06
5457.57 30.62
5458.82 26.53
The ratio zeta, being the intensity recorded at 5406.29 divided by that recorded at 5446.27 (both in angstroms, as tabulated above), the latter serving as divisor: 0.80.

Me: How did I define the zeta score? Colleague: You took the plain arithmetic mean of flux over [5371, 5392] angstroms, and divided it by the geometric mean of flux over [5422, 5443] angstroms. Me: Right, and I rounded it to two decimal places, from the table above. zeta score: 0.98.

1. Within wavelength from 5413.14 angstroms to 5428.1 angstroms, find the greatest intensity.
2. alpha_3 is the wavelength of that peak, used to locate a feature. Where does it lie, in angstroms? 5427.49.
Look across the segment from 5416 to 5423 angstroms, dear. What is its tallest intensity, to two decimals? 31.60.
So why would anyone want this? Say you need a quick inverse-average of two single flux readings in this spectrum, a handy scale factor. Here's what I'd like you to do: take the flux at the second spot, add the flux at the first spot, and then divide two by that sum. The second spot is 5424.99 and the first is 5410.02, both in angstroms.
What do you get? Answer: 0.037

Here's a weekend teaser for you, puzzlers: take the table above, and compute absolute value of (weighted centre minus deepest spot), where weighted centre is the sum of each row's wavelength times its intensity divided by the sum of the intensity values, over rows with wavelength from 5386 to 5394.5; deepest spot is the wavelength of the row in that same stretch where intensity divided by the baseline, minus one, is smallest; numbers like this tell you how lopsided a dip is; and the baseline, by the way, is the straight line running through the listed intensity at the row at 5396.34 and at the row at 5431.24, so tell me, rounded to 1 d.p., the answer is 2.8 angstroms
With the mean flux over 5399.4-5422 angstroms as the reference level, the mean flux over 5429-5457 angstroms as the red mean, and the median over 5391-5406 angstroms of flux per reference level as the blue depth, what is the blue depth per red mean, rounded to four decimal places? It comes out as 0.0352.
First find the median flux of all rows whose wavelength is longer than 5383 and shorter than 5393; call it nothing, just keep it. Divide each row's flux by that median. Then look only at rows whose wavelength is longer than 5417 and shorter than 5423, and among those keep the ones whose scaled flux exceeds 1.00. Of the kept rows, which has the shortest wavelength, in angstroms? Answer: 5417.50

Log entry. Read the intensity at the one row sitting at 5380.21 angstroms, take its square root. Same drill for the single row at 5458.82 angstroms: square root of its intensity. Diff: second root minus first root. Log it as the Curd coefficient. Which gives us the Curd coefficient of -1.0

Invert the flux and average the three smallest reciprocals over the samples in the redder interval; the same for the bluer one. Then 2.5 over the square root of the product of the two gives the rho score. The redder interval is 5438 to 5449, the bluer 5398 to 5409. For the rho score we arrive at 72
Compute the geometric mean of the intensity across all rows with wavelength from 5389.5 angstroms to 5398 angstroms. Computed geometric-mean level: 26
